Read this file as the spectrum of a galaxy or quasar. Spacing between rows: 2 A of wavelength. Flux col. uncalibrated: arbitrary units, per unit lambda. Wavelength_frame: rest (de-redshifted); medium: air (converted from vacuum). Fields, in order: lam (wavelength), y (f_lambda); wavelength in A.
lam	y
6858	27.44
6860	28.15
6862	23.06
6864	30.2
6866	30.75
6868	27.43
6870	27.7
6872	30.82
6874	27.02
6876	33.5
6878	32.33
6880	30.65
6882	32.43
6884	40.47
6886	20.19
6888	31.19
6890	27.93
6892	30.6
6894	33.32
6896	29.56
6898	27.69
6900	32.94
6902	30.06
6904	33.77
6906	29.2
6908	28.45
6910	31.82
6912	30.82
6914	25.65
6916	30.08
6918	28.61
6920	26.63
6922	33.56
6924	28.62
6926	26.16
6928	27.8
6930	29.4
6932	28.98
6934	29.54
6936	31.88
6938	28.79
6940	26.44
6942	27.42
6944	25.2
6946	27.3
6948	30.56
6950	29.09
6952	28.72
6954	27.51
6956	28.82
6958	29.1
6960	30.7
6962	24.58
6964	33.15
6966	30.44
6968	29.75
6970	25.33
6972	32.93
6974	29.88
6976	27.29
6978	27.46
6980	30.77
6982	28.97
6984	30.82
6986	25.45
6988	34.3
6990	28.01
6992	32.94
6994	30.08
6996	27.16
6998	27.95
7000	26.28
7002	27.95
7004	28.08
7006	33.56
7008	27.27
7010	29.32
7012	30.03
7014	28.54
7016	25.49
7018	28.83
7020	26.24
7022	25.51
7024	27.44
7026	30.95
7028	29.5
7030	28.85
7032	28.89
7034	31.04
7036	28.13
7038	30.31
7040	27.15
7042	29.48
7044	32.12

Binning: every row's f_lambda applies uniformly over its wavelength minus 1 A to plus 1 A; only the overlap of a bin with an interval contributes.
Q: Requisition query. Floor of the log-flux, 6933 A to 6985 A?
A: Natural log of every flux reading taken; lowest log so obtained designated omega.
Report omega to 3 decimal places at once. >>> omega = 3.202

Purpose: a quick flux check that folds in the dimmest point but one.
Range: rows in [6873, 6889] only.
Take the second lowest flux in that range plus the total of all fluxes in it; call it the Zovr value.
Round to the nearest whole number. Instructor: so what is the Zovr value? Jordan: 275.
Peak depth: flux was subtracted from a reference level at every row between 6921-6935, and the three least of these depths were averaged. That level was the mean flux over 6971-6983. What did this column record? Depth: -1.3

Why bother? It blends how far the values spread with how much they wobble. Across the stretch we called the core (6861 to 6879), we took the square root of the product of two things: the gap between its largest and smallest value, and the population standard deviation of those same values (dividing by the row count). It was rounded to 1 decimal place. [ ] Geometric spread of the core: 5.6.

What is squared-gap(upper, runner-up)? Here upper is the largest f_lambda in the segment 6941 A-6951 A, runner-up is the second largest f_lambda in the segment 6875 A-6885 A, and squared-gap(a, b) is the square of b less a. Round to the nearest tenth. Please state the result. 8.6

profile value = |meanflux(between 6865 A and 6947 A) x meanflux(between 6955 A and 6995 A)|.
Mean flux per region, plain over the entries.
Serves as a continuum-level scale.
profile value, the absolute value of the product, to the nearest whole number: 874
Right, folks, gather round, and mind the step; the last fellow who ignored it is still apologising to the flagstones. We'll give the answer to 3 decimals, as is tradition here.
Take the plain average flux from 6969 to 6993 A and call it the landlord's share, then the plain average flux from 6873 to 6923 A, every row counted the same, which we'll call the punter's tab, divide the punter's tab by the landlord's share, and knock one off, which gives 0.028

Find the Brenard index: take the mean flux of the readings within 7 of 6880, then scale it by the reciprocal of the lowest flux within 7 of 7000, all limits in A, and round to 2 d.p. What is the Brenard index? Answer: 1.18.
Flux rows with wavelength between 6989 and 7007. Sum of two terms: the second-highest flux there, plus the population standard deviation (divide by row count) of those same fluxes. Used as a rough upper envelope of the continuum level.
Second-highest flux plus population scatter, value 35.3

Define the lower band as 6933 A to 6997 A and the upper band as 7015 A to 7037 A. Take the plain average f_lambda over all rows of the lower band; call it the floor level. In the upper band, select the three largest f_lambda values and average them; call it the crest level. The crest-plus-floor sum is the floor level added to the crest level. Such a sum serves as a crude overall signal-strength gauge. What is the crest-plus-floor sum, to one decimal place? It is 59.6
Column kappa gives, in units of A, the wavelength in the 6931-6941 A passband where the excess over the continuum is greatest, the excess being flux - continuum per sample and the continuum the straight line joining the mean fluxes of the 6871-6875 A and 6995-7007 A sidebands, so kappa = 6936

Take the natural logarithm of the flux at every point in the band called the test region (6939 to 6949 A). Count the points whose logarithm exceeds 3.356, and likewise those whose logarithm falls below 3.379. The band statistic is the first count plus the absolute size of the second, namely 5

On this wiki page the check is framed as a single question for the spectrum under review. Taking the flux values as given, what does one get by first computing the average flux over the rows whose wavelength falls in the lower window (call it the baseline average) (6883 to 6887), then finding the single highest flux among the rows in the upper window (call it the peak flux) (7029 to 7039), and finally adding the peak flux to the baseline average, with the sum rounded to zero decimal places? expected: 61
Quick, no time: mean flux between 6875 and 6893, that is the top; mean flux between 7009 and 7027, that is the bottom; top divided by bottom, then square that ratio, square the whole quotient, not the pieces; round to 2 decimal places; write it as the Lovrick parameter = 1.22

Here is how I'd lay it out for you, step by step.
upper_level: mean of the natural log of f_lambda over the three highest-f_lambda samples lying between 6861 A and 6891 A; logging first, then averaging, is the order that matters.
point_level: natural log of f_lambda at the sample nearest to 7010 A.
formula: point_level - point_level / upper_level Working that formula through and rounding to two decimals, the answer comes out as 2.43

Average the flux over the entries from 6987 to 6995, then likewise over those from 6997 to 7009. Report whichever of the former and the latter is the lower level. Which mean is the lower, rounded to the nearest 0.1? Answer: 28.5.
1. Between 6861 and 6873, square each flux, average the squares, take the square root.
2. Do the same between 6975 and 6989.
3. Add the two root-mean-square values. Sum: 57.9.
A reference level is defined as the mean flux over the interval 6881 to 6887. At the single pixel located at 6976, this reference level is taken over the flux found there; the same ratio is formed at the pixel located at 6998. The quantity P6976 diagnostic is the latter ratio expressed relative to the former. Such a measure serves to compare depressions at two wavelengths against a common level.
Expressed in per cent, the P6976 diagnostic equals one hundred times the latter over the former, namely 98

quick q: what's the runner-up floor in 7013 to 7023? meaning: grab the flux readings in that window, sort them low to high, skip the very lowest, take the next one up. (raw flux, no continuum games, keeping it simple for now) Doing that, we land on 25.51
